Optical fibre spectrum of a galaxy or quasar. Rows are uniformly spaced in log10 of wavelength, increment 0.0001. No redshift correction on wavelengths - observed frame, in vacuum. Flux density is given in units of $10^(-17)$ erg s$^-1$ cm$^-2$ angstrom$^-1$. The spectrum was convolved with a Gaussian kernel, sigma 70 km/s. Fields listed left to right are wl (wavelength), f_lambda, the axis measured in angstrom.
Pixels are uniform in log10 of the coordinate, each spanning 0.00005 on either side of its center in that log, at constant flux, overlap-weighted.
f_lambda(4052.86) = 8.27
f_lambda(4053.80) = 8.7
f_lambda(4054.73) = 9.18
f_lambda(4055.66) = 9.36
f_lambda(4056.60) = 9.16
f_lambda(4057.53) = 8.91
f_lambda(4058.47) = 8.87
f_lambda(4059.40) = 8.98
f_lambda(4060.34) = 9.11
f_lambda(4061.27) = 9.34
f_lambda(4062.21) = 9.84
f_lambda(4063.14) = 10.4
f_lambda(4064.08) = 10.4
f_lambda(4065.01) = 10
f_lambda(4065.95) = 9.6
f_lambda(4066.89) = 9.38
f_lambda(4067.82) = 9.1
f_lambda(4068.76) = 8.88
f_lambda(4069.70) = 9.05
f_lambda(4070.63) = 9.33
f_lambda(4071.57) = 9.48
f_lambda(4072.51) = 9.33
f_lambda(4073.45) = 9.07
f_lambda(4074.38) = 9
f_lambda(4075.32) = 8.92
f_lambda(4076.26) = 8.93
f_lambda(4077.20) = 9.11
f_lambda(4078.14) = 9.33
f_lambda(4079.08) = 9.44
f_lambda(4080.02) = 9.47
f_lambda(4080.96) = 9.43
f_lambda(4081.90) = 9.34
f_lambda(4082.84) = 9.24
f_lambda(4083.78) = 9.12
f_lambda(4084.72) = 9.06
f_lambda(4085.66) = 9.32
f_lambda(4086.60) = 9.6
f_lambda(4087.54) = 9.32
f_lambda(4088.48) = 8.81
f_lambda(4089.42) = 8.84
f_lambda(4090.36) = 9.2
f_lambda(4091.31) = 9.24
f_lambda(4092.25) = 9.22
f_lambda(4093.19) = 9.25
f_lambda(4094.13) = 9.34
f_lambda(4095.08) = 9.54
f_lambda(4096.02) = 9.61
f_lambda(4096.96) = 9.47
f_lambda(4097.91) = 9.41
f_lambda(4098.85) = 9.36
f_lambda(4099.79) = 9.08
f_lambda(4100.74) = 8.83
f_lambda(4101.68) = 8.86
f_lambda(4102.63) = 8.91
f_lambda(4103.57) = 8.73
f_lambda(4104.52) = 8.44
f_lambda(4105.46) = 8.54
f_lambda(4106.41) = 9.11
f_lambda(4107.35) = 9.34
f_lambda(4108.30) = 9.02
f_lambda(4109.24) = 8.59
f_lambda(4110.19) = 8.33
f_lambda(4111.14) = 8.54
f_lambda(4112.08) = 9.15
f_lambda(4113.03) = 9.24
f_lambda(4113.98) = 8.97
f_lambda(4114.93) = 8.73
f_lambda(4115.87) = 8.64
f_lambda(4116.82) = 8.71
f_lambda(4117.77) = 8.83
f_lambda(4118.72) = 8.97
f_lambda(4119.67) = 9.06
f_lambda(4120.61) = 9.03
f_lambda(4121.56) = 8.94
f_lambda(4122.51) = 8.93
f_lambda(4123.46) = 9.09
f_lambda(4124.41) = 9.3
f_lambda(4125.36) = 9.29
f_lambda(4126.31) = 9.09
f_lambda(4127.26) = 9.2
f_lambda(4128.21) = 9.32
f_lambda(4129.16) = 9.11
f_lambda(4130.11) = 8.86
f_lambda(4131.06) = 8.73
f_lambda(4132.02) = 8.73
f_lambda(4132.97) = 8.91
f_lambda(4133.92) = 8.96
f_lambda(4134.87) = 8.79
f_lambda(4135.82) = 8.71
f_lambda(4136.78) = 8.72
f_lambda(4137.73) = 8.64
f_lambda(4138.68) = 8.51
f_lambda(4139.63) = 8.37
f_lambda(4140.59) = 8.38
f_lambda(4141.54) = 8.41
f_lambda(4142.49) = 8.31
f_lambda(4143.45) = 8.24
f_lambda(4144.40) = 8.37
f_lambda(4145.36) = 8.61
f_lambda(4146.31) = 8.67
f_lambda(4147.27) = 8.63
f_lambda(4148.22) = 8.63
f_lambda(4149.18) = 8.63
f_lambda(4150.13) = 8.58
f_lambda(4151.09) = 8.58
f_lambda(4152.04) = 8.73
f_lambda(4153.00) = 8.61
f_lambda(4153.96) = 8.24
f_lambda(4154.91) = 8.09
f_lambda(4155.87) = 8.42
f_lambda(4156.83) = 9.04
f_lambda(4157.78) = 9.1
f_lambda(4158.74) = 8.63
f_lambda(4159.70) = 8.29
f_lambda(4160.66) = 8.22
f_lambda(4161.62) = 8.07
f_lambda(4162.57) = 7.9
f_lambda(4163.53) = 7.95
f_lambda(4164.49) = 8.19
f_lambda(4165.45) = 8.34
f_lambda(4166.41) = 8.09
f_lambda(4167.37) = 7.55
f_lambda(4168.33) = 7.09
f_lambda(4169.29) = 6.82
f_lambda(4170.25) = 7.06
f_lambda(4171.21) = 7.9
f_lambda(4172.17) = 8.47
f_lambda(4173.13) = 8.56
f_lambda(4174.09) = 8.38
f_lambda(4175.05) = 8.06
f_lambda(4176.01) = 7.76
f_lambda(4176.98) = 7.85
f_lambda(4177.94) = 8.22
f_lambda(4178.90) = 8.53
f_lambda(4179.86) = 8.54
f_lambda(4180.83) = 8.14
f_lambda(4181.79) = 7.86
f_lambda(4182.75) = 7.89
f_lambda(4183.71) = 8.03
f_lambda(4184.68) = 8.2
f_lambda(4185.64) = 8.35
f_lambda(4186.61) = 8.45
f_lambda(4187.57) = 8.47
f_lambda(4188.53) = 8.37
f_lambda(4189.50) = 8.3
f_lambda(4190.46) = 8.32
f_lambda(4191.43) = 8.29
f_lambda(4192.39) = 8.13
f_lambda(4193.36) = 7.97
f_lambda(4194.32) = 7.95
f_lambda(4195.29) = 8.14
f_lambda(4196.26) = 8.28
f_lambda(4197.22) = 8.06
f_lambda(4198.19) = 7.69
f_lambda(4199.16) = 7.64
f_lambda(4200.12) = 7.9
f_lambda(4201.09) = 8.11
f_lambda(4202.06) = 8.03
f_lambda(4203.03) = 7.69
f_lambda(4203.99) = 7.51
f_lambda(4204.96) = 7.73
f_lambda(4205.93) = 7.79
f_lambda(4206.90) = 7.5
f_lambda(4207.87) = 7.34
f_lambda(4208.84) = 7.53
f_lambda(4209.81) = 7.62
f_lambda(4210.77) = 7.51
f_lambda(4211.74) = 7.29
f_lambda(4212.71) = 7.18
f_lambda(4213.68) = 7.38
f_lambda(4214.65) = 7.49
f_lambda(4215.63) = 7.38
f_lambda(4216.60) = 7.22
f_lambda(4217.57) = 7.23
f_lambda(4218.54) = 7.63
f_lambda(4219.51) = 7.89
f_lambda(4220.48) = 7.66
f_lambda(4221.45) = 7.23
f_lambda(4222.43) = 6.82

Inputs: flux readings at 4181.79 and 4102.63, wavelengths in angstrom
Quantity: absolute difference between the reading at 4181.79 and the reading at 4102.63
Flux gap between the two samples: 1.05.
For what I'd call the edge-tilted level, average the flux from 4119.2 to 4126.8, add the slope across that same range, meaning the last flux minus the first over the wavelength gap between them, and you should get 9.1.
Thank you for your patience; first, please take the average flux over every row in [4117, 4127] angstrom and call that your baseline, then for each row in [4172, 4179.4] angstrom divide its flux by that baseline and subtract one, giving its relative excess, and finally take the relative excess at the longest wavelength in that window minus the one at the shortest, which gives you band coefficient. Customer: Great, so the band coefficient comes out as 0.007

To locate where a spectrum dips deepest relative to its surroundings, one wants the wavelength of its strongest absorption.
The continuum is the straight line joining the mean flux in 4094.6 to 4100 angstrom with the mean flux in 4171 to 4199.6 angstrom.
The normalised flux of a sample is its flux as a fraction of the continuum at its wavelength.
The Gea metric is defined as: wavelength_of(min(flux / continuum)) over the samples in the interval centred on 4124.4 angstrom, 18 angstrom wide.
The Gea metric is 4115.87 angstrom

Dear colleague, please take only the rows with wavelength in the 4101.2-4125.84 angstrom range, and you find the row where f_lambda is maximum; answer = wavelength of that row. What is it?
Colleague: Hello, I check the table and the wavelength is 4107.35 angstrom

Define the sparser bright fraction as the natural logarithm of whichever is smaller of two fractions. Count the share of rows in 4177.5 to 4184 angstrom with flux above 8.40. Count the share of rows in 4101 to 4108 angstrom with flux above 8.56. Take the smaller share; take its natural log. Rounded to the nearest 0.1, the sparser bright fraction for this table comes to -1.3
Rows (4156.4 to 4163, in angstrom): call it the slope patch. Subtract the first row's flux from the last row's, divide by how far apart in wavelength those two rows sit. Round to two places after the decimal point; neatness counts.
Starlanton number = -0.20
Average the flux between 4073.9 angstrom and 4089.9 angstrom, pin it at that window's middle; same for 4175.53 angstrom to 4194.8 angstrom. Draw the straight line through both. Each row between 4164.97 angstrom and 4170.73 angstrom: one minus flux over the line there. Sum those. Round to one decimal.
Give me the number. 0.6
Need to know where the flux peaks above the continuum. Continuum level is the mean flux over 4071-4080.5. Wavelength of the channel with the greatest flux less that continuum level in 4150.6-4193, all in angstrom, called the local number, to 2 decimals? 4157.78 angstrom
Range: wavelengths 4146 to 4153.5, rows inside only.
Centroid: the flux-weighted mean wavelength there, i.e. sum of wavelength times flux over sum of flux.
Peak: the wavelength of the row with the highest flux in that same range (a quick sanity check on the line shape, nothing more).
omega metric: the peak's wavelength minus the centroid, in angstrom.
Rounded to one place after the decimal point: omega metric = 2.4 angstrom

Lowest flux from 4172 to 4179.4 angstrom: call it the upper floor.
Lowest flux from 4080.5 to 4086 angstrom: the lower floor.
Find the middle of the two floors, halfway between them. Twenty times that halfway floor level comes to 168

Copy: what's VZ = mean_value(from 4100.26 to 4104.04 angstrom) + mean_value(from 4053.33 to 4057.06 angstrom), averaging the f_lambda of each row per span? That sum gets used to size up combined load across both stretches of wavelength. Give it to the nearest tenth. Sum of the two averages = 17.9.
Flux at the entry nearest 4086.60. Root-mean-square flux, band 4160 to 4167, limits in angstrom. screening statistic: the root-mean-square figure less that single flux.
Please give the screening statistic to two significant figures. -1.5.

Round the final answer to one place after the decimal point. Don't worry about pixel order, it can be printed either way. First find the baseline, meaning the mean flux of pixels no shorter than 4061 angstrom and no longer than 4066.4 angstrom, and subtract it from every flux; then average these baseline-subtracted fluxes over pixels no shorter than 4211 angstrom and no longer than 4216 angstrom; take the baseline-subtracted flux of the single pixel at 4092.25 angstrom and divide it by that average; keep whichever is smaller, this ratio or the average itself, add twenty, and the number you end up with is 17.4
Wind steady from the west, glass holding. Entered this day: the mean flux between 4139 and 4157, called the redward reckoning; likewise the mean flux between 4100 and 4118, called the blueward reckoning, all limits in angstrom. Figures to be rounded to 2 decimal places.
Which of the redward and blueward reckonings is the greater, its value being 8.82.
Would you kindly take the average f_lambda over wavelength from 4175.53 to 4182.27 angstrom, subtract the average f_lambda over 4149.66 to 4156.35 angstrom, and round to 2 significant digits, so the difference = -0.34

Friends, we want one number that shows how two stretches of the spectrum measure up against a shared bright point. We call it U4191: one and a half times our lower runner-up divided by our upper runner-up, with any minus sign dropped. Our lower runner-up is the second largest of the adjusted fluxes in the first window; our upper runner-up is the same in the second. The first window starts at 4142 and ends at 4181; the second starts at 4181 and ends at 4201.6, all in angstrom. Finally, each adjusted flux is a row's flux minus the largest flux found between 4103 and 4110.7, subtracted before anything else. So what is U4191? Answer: 0.51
